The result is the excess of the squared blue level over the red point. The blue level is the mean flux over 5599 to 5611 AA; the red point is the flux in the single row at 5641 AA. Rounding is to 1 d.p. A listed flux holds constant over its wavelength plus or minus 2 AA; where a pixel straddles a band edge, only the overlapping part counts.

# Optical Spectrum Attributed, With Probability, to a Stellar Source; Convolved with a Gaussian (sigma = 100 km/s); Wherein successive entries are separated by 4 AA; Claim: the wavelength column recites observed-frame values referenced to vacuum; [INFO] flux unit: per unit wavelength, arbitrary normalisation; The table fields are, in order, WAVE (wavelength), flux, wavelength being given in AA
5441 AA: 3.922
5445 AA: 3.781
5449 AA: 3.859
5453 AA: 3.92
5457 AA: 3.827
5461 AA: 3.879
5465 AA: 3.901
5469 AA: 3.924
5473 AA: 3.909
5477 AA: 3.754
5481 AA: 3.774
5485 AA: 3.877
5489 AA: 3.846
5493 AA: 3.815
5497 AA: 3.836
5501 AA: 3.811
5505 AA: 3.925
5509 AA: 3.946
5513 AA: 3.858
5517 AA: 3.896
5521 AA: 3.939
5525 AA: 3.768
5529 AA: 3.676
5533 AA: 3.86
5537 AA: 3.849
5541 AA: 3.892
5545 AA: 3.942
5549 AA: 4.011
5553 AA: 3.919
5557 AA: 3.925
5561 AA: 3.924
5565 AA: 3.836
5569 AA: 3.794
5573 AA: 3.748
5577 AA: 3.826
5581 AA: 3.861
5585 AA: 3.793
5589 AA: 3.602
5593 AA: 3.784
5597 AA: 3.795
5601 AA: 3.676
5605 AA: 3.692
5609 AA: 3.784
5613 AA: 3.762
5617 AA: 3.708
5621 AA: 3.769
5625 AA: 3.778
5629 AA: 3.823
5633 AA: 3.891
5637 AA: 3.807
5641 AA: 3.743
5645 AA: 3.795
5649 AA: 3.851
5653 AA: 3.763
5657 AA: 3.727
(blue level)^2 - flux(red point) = 10.1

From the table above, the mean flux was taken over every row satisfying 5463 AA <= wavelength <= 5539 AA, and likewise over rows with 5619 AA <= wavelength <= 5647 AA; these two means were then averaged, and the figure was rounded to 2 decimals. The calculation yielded 3.83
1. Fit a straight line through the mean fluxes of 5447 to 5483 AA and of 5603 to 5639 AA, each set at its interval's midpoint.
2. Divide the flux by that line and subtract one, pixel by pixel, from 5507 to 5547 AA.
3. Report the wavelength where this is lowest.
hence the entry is 5529 AA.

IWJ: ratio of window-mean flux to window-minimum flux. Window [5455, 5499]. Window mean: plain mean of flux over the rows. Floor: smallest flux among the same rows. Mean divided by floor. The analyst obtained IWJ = 1.03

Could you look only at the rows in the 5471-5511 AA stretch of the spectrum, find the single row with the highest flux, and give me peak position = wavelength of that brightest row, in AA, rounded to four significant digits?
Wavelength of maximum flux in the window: 5509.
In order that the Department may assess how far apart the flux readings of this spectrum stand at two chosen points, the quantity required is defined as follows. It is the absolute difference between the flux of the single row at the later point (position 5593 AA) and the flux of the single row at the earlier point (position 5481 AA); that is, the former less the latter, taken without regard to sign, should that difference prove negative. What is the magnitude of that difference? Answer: 0.010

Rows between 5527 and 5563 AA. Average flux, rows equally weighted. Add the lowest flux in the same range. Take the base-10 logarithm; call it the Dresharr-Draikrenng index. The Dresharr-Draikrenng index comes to 0.879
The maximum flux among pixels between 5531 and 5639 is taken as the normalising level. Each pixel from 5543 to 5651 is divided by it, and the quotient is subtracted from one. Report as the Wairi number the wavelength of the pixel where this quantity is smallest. 5549 AA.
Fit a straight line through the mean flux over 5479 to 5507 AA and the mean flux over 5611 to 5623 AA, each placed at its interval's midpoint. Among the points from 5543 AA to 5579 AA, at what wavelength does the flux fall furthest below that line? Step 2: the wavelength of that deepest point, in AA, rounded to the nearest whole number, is 5573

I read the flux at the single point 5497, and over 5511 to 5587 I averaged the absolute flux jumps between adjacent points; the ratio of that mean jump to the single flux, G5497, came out 0.0168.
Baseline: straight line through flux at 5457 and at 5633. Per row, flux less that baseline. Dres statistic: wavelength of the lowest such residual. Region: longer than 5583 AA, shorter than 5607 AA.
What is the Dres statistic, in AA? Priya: 5589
